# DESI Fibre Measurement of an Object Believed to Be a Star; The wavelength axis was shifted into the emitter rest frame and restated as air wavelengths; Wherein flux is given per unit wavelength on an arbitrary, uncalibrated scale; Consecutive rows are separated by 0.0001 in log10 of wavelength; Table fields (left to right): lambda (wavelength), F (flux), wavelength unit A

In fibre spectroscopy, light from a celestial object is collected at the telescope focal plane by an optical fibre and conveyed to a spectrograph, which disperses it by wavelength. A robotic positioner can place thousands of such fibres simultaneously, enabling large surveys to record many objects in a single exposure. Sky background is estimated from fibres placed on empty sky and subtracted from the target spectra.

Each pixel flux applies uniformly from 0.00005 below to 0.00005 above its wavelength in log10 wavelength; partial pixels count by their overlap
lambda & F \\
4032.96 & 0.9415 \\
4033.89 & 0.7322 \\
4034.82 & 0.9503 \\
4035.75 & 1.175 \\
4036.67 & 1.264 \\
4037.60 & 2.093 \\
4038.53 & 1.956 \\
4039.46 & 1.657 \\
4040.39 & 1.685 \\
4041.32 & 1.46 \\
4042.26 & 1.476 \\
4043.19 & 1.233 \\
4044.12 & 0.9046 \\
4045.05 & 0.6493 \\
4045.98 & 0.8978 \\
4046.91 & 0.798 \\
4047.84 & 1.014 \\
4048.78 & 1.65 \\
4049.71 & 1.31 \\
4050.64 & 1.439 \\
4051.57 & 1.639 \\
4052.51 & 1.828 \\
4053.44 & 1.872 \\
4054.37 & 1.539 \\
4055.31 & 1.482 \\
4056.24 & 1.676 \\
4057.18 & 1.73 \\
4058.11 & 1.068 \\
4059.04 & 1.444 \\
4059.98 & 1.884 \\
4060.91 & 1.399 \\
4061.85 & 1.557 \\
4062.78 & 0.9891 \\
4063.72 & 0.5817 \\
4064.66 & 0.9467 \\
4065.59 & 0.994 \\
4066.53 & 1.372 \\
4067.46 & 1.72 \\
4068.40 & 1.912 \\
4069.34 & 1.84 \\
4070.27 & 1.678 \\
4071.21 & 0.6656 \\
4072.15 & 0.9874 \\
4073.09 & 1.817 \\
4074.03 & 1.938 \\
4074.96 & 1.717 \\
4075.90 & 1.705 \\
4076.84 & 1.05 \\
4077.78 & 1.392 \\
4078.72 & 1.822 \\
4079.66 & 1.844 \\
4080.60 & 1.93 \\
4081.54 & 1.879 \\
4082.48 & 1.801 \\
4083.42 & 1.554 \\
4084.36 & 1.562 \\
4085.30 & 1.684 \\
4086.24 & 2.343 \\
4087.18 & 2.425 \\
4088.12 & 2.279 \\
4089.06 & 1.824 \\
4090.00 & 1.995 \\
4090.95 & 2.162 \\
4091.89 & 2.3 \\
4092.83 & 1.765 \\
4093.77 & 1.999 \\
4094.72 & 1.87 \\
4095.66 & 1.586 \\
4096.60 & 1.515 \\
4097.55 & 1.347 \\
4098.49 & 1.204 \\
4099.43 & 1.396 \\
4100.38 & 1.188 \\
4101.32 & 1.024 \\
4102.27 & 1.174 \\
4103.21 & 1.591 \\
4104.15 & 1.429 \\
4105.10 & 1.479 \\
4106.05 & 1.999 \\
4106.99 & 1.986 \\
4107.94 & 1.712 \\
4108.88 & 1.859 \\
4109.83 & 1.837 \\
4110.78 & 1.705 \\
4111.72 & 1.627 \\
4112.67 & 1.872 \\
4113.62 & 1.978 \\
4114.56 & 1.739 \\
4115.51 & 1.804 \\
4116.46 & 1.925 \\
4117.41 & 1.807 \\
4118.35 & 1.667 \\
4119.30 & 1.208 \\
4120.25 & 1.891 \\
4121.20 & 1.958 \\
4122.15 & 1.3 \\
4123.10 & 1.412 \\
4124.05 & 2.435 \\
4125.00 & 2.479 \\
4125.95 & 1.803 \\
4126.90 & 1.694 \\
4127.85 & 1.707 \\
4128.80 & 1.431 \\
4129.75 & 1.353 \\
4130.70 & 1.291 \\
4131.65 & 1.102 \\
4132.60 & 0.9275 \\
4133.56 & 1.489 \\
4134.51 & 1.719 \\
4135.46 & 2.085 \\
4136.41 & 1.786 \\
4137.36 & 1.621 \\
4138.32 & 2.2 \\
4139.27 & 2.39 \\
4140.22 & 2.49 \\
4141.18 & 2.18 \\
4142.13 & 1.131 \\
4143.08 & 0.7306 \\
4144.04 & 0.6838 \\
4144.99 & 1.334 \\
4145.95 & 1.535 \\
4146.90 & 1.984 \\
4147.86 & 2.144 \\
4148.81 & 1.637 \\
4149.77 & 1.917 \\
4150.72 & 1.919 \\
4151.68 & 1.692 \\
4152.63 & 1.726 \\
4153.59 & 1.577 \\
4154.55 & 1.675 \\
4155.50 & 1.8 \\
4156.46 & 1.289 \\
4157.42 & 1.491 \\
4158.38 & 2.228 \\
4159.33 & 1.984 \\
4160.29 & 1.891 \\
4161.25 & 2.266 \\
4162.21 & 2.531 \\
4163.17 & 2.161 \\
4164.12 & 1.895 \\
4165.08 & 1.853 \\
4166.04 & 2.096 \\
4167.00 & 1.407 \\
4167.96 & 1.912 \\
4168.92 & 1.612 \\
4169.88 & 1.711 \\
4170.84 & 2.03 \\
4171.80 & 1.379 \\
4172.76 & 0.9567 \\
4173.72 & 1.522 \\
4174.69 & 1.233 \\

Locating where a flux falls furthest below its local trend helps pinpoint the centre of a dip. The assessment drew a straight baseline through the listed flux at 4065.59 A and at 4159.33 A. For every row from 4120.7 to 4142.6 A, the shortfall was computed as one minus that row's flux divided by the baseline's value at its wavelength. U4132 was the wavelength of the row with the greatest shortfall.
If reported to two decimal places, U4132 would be 4132.60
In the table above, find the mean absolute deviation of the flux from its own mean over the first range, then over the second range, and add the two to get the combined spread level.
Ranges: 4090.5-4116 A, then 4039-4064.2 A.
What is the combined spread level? 0.57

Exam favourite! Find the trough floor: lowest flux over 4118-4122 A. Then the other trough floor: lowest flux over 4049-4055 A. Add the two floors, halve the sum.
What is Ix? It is 1.26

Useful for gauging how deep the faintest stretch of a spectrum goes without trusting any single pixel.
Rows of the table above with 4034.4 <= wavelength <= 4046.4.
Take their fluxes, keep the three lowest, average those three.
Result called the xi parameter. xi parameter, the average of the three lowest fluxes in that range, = 0.82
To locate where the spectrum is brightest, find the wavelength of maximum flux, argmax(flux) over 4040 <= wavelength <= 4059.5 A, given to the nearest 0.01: 4053.44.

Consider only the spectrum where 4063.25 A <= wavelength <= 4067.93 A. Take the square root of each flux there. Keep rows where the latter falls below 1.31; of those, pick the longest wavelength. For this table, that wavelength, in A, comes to 4066.53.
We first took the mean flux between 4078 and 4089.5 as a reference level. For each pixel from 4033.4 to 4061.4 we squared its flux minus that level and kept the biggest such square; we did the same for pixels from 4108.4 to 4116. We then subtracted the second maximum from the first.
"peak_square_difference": 1.5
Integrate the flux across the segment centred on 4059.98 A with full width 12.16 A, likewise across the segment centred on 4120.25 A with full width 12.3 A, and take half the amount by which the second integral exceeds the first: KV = 3.0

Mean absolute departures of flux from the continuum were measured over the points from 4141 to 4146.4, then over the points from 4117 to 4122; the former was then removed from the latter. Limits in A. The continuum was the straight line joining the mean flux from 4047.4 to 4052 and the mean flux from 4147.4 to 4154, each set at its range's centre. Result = -0.43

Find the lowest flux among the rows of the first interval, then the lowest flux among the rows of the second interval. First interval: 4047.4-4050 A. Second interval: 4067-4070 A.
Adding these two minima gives 2.73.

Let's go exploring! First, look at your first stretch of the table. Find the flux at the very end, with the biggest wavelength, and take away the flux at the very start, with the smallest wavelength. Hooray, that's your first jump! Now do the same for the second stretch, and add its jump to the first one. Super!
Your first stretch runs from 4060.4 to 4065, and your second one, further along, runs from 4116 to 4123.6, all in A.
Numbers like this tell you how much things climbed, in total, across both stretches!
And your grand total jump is -1.0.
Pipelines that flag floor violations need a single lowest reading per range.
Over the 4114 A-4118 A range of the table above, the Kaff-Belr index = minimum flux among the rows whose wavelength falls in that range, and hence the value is 1.739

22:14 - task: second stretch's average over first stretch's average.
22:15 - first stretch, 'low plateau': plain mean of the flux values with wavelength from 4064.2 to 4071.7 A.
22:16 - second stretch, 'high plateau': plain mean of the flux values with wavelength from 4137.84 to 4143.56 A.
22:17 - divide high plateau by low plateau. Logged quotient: 1.3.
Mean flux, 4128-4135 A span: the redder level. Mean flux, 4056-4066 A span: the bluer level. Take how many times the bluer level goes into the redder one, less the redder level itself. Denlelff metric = -0.30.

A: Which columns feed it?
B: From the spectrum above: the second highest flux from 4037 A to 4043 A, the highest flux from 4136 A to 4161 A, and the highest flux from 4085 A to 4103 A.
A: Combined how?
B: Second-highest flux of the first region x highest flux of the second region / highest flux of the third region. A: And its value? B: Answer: 2.01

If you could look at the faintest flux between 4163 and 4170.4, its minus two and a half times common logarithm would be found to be -0.4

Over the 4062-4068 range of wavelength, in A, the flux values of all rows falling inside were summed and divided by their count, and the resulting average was 1.1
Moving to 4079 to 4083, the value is 1.9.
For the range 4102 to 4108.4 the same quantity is 1.6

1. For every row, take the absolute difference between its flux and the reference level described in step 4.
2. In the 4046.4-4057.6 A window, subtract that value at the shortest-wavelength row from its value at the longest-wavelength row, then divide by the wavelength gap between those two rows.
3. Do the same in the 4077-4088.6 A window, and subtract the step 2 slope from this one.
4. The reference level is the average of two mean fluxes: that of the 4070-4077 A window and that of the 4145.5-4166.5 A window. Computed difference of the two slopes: 0.11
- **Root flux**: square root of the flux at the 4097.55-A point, 1.2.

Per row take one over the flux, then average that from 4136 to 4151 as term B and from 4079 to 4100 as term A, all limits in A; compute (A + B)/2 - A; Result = 0.05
